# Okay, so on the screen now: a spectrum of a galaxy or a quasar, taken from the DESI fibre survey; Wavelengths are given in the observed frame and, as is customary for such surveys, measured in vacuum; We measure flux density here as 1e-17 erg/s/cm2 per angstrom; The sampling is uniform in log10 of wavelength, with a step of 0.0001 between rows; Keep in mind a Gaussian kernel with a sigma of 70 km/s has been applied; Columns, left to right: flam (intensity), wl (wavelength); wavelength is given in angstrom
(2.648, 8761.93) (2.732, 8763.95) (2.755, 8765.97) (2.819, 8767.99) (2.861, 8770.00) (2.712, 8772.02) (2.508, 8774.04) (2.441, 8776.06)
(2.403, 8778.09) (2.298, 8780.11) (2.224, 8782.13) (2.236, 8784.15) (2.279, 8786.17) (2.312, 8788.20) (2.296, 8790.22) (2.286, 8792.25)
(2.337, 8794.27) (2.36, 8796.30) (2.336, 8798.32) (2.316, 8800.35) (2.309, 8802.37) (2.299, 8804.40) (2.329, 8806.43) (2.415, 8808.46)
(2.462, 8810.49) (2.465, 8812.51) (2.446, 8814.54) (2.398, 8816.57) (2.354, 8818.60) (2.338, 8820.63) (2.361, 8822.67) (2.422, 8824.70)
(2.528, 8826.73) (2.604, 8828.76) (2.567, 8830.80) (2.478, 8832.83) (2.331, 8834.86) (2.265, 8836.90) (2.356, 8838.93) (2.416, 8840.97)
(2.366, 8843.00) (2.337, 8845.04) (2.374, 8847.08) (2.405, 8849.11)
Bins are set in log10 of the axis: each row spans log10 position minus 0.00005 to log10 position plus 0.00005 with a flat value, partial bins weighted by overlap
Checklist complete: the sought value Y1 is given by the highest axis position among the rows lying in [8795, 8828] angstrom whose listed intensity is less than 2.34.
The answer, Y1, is 8820.63 angstrom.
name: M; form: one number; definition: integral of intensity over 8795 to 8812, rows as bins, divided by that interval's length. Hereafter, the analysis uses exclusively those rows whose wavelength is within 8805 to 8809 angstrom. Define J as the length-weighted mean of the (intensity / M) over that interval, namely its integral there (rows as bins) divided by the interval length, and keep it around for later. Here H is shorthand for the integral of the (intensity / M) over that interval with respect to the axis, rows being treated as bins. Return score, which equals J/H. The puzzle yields 0.25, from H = 4.0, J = 1.00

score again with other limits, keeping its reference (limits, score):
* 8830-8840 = 0.10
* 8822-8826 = 0.25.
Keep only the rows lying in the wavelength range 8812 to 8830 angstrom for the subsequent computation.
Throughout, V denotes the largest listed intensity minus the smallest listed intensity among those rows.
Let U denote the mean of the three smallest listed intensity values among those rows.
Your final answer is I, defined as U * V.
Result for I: 0.63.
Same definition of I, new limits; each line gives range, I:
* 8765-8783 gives 1.47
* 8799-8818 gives 0.38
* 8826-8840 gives 0.79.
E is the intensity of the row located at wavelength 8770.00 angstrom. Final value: 2.861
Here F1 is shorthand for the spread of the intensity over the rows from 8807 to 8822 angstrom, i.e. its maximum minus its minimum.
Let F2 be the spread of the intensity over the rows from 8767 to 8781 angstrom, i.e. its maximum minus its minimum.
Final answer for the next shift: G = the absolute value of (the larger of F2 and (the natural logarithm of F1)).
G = 0.56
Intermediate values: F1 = 0.13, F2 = 0.56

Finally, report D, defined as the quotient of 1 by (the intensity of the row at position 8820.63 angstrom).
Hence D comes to 0.428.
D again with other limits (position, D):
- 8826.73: 0.396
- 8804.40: 0.435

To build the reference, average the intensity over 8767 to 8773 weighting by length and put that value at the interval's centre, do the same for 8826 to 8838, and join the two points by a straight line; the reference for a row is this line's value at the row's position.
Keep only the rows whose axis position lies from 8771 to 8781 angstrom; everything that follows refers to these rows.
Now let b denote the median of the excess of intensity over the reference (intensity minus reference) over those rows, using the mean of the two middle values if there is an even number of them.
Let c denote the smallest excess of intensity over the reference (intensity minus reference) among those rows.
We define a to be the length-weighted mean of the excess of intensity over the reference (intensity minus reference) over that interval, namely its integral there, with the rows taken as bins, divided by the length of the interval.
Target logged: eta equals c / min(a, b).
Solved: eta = 1.37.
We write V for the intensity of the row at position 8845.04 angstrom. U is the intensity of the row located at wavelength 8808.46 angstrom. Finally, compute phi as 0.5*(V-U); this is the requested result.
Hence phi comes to -0.04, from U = 2.415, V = 2.337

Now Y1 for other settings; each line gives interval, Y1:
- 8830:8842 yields 8836.90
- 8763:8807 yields 8806.43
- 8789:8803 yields 8802.37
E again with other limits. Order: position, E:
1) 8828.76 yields 2.604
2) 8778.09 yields 2.403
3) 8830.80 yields 2.567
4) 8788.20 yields 2.312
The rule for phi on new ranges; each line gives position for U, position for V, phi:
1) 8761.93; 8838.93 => -0.15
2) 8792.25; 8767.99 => 0.27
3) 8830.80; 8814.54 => -0.06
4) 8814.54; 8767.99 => 0.19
